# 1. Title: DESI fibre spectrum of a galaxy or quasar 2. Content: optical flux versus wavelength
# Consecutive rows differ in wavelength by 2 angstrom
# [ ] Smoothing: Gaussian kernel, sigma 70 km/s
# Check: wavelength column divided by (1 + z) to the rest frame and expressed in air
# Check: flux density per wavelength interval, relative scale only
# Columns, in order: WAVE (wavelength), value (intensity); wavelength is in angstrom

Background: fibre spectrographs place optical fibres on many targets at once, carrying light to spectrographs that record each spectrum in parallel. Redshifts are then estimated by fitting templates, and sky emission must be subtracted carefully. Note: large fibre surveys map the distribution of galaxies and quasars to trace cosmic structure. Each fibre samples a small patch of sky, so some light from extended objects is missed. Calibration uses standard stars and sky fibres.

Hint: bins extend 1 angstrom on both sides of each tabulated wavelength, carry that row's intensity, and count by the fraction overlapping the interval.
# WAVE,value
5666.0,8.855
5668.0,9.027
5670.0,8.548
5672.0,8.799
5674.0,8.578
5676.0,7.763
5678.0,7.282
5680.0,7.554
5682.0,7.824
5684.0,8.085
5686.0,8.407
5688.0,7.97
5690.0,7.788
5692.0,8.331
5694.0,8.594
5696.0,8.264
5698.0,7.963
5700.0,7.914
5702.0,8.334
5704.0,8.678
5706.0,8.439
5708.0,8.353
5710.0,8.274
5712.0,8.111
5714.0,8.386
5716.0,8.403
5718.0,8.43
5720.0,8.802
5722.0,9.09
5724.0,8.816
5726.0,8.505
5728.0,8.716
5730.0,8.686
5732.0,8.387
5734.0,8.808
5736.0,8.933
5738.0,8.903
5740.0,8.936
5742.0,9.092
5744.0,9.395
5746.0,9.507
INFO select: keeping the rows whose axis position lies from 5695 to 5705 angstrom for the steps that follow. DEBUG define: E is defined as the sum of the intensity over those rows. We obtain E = 41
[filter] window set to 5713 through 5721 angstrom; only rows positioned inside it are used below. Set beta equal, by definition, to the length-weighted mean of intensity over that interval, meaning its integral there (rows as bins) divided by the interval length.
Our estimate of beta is 8.5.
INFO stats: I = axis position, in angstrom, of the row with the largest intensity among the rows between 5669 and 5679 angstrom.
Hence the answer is 5672.0 angstrom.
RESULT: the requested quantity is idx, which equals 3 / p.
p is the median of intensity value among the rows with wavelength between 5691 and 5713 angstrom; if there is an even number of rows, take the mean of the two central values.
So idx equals 0.360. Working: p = 8.33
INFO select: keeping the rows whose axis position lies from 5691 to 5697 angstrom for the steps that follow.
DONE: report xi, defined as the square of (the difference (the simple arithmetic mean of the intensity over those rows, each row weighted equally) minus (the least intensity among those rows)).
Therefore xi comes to 0.018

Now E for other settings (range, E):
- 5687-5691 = 16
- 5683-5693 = 41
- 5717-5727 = 44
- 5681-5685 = 16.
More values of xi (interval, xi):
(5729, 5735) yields 0.058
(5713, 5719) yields 0.000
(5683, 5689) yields 0.034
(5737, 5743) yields 0.005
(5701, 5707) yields 0.022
